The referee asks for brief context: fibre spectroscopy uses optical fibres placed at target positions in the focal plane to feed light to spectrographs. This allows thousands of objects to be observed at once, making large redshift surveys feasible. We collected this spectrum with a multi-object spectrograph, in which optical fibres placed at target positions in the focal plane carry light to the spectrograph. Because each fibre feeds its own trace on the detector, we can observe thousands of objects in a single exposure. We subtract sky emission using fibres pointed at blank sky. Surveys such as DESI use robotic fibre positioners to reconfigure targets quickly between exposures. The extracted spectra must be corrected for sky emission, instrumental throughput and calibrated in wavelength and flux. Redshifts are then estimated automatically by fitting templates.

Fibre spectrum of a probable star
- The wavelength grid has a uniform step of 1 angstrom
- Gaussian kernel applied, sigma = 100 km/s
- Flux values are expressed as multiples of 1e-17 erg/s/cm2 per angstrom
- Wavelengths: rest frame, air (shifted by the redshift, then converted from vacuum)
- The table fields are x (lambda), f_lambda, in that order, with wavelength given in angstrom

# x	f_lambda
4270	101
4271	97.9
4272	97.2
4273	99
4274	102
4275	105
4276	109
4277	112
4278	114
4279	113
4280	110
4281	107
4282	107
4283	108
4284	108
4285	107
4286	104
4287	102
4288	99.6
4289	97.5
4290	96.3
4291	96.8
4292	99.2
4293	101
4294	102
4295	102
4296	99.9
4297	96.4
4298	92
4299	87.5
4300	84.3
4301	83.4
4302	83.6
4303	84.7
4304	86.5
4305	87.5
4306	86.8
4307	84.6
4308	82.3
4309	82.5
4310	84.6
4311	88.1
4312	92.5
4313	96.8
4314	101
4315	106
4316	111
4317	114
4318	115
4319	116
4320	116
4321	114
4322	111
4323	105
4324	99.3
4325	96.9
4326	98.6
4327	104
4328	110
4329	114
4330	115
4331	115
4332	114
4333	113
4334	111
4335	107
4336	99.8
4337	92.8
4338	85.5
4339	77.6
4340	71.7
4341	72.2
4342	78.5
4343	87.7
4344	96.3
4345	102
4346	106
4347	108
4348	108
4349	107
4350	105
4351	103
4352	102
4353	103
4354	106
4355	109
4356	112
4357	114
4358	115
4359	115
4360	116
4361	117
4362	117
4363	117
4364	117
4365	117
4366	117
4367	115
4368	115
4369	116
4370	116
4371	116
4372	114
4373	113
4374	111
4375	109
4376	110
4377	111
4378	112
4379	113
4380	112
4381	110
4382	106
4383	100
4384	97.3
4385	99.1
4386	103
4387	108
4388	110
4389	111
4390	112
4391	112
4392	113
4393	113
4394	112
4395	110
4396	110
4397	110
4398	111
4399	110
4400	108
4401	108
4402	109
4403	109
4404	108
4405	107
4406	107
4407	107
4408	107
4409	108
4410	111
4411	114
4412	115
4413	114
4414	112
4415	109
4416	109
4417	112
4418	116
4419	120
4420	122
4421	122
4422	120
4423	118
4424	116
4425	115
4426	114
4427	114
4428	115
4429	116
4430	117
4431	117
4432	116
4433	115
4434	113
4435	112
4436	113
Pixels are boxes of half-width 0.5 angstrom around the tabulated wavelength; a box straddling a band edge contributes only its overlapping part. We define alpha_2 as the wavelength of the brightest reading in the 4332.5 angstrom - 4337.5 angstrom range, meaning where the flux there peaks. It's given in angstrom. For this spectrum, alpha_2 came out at 4333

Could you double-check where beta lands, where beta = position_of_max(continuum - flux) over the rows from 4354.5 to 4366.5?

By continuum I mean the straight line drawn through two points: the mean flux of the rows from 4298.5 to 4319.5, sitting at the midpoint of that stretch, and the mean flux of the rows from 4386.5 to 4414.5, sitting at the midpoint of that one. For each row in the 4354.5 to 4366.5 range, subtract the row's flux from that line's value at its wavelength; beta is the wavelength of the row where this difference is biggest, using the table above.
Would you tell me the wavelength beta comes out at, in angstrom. 4355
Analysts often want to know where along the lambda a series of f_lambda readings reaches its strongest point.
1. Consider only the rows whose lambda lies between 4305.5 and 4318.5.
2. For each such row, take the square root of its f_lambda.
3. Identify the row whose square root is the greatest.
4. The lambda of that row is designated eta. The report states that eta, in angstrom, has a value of 4318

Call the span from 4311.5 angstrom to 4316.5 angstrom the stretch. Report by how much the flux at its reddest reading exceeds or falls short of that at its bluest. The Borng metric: 18.5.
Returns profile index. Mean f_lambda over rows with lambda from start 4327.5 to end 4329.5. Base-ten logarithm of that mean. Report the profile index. 2.05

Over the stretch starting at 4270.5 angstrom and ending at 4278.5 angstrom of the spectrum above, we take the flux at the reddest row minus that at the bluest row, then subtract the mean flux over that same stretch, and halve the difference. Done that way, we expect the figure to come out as -44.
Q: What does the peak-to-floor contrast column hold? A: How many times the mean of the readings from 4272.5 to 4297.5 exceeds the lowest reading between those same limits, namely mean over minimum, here 1.08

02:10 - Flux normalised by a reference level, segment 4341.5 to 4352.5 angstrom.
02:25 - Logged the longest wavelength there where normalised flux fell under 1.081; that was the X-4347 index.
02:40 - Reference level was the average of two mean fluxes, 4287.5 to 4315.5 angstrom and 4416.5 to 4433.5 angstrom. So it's 4352 angstrom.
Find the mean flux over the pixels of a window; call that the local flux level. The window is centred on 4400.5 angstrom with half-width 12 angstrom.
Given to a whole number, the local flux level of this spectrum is 110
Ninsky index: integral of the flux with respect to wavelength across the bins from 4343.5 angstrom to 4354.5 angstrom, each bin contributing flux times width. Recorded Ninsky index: 1146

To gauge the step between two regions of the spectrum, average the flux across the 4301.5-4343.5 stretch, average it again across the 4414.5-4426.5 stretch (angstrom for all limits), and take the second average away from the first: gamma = -18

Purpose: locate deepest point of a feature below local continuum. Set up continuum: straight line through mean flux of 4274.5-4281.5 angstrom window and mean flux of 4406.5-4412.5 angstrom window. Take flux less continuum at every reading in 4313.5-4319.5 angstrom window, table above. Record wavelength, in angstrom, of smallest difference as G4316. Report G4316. 4314 angstrom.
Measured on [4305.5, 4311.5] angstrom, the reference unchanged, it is 4308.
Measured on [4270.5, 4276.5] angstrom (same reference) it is 4272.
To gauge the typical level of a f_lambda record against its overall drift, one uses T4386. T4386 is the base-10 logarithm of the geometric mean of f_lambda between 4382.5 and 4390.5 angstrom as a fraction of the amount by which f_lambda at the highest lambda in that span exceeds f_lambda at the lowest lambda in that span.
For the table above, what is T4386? 0.94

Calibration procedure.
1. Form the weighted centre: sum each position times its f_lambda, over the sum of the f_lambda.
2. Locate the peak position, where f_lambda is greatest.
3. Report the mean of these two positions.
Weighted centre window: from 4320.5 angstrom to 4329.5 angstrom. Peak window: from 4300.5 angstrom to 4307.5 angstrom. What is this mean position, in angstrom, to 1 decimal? 4315.0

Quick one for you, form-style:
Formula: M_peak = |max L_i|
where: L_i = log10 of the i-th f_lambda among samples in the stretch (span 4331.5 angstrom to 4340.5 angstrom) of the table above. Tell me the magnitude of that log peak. 2.06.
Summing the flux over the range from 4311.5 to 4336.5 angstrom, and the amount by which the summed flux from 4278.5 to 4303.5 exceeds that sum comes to -224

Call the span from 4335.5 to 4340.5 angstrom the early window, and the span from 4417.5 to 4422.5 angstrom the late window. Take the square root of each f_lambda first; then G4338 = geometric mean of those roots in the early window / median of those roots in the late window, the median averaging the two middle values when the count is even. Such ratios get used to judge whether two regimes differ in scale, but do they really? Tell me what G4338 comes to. 0.84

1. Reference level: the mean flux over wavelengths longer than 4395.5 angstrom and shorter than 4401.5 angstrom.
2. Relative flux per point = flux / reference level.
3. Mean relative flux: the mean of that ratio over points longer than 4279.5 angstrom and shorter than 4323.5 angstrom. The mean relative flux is 0.90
